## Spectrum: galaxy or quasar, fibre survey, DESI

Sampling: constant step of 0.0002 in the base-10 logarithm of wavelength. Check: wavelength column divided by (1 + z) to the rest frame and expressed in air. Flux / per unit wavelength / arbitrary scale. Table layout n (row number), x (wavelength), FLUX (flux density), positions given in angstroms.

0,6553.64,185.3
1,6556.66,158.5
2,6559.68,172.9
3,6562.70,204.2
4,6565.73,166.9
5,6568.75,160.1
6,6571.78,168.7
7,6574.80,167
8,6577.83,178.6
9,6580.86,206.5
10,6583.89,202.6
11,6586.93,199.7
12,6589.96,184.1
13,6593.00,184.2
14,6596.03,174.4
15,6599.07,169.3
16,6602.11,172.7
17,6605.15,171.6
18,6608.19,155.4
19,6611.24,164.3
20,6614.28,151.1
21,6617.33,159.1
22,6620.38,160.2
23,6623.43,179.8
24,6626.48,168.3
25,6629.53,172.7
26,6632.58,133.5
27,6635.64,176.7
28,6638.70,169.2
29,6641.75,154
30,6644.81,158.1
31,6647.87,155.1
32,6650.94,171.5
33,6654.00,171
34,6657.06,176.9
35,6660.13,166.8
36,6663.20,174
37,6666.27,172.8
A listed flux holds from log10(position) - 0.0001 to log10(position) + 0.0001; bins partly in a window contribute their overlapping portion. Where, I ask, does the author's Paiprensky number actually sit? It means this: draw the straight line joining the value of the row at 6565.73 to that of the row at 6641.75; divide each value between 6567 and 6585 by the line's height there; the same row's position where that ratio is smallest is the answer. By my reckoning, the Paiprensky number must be 6568.75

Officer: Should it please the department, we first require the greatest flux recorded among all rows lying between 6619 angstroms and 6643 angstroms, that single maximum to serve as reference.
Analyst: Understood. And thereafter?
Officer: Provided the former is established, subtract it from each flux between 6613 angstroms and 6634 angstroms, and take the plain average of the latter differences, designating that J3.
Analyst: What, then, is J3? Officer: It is -19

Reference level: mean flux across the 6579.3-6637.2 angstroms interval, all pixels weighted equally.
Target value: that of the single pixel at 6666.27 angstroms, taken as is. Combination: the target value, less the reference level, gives 0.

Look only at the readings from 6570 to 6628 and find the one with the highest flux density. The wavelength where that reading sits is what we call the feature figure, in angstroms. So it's 6580.86 angstroms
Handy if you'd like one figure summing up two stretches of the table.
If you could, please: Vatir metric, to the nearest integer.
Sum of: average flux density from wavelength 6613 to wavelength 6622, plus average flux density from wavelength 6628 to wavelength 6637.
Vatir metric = 318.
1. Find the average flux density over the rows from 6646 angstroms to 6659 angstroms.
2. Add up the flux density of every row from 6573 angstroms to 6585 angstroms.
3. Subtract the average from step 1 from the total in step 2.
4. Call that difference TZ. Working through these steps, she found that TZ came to 586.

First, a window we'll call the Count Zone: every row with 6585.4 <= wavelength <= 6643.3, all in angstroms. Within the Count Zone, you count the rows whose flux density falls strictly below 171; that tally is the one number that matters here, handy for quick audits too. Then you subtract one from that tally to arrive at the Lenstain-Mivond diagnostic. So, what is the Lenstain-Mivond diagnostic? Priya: 9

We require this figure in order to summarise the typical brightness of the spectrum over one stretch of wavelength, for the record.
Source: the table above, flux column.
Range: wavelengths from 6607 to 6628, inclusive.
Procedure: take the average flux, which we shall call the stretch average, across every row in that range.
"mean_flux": 163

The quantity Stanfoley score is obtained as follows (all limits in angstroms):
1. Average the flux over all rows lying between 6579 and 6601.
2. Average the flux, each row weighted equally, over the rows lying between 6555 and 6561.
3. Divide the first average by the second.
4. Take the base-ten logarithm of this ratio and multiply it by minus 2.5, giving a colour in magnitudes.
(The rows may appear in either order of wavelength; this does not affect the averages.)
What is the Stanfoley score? -0.14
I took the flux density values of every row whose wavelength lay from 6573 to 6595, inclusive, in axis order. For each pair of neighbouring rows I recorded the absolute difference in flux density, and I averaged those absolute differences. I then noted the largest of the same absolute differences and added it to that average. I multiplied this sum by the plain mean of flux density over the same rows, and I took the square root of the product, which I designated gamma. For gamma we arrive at 85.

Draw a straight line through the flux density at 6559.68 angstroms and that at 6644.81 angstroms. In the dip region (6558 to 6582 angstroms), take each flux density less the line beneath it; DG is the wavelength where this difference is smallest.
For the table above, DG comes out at 6568.75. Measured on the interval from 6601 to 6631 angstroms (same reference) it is 6614.28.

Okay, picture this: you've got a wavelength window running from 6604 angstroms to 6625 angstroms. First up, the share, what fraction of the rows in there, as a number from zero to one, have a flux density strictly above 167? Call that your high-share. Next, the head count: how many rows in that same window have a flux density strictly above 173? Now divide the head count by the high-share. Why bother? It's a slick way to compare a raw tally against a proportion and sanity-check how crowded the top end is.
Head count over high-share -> 3.5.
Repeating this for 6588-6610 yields 3.5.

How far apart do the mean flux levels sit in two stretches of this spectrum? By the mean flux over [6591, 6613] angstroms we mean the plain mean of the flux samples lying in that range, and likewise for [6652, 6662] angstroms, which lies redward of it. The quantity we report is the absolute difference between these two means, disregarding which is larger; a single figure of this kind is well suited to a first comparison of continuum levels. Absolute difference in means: 1.3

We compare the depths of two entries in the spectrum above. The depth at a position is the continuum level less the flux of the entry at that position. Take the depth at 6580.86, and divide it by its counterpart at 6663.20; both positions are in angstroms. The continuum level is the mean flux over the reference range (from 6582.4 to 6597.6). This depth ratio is -1.2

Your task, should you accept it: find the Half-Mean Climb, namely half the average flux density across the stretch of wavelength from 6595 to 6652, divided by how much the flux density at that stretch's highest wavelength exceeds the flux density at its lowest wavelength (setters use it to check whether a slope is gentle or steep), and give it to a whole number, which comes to -28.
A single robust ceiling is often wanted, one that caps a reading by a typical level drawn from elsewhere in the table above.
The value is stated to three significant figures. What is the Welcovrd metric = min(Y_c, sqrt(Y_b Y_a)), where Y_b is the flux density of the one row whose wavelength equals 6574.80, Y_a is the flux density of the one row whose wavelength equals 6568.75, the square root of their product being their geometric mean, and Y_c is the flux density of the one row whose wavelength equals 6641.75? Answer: 154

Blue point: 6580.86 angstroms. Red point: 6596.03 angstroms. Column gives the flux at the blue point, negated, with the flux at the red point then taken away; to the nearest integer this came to -381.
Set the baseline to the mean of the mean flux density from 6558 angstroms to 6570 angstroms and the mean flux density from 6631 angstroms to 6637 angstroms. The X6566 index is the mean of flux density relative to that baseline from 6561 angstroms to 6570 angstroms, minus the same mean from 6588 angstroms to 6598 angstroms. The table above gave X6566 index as -4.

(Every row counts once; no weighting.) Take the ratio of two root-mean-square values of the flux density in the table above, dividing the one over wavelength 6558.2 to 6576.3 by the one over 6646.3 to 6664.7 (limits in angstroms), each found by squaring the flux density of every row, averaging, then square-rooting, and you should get 1.03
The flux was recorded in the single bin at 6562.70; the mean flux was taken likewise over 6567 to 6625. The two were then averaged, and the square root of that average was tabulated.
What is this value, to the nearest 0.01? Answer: 13.75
